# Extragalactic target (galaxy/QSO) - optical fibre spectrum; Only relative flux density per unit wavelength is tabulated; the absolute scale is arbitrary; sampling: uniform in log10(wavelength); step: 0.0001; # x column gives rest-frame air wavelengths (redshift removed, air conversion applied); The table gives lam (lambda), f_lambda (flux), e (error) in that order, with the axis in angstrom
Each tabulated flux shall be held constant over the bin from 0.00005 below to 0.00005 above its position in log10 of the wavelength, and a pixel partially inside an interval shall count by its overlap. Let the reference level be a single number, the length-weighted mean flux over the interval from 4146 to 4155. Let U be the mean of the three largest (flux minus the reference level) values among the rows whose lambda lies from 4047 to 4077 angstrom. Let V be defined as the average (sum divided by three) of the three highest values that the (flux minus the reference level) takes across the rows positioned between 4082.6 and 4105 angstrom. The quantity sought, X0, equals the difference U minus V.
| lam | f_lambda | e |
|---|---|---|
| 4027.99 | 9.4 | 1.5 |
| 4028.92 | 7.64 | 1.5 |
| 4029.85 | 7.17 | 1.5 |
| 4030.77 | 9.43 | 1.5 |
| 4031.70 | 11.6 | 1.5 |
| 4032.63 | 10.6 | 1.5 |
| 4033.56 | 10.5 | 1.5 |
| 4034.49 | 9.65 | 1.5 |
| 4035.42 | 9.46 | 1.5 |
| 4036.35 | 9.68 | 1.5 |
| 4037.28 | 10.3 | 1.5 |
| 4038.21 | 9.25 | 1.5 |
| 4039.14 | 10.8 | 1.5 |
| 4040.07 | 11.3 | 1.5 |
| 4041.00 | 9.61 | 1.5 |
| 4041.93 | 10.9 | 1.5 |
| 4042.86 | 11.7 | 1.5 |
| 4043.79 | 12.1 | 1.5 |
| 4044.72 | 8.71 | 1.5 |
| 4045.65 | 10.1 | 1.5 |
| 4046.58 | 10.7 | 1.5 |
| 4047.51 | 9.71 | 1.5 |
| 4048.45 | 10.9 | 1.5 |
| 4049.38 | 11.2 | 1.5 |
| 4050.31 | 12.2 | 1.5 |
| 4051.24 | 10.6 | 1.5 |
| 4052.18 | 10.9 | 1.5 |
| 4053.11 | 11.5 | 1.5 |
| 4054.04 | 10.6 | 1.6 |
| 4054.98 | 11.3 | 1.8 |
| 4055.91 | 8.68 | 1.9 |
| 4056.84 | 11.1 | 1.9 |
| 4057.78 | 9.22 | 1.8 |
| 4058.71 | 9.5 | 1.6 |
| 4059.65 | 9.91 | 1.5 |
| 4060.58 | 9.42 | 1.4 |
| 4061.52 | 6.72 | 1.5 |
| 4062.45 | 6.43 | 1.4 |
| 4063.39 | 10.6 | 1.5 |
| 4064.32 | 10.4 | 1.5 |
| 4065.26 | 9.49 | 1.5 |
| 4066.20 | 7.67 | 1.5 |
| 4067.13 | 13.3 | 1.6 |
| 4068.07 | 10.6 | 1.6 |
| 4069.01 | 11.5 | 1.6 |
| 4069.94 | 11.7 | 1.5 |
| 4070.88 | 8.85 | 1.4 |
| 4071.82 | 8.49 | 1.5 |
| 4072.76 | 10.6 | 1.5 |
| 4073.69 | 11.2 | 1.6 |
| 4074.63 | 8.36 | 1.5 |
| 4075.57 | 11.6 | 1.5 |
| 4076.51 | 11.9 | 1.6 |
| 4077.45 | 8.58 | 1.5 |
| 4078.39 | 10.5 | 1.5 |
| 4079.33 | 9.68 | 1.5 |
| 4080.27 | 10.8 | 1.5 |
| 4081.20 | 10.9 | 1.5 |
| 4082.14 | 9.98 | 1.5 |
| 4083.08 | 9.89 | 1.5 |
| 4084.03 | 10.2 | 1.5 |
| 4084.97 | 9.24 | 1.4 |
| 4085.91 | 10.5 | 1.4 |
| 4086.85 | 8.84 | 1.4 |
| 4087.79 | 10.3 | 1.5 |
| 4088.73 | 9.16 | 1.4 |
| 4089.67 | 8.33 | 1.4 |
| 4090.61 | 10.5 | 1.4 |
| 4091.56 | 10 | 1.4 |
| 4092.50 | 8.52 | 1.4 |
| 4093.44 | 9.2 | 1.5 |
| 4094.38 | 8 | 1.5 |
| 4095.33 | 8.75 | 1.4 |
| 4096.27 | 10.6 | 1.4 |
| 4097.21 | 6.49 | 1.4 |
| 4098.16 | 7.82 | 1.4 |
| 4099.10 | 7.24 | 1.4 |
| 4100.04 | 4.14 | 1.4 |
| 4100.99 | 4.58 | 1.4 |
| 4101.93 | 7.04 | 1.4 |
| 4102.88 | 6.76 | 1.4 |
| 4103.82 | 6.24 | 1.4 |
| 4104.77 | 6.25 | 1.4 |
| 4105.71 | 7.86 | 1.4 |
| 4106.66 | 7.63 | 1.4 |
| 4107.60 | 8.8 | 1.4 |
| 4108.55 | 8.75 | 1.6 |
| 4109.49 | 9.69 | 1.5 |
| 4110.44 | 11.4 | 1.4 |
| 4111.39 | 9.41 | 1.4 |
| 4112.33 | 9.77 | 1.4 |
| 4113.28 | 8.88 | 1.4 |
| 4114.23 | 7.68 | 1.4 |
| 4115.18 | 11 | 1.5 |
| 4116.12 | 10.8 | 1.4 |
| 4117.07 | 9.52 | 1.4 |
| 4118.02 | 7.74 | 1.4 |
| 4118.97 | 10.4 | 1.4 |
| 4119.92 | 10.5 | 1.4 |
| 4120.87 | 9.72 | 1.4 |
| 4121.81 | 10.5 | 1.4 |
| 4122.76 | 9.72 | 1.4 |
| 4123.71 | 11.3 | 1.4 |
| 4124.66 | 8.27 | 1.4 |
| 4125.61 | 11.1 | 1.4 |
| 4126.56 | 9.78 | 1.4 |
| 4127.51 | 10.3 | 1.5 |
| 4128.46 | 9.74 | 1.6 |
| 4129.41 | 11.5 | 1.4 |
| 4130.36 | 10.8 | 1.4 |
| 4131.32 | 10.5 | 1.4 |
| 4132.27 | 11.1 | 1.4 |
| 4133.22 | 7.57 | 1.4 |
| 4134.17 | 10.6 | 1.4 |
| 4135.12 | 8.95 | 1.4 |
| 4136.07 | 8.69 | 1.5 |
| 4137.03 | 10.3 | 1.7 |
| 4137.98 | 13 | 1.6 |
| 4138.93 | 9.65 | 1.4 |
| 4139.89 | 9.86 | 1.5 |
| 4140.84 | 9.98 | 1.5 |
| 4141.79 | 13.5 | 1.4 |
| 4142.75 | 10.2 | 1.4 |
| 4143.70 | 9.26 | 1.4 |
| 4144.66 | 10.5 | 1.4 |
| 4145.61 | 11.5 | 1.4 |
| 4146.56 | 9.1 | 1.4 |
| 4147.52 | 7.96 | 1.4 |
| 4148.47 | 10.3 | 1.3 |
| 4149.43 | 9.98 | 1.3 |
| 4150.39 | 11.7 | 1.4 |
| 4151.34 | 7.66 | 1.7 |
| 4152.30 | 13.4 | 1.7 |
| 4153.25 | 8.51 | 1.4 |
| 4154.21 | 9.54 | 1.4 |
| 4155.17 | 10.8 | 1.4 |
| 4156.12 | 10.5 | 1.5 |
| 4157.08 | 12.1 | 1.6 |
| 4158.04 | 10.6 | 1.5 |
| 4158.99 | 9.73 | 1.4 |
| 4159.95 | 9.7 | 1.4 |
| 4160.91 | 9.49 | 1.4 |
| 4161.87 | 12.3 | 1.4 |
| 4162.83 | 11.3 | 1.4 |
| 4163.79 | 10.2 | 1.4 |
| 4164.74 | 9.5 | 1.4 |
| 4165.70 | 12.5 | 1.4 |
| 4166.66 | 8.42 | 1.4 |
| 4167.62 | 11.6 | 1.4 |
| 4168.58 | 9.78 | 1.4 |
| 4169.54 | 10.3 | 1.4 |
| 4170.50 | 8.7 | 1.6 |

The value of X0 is 1.9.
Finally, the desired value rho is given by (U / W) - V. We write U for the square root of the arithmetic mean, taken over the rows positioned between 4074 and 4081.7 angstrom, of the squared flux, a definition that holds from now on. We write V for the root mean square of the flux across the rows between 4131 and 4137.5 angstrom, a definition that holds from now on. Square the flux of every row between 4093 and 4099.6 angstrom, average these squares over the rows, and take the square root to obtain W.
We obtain -8.5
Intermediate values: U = 10.4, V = 9.7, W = 8.4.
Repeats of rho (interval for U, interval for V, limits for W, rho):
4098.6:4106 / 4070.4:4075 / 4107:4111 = -8.9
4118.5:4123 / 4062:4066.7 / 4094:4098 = -7.9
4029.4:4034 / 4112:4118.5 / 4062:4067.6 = -8.4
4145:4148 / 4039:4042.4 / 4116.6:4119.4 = -9.6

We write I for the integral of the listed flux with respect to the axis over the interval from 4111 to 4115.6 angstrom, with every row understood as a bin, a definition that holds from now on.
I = 43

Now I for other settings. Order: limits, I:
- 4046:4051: 55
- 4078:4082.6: 48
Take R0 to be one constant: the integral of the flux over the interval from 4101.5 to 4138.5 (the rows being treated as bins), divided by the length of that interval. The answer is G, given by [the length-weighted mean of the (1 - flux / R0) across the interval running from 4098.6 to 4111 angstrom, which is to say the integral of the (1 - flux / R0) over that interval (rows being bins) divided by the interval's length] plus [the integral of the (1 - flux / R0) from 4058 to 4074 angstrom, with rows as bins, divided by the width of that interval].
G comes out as 0.19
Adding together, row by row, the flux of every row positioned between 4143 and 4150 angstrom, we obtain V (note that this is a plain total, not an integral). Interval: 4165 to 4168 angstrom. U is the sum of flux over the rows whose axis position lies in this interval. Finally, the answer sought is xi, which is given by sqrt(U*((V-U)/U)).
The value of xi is 6.0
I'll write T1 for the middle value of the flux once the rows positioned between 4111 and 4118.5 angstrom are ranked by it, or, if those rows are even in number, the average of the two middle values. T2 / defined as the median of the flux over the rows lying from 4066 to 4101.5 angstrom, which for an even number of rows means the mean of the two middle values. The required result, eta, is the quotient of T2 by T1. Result 1.03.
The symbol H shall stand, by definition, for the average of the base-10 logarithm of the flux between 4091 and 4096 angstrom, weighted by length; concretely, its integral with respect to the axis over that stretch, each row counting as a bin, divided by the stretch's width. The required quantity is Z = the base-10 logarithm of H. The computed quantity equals -0.022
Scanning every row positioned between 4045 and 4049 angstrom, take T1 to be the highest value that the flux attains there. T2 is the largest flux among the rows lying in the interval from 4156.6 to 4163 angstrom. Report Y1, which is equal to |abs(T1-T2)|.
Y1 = 1.4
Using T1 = 10.9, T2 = 12.3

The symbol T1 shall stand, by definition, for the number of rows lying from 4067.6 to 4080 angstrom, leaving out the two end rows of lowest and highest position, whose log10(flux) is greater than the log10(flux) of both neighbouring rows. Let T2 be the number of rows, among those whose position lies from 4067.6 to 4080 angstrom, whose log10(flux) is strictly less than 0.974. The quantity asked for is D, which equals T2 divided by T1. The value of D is 1.00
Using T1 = 4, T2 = 4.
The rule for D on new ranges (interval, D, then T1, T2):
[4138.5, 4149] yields 1.50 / 2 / 3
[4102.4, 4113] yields 2.67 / 3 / 8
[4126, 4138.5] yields 0.75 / 4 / 3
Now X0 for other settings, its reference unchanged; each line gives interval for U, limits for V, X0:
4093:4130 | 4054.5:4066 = 0.4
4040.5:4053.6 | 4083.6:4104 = 1.5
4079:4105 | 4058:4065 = 0.5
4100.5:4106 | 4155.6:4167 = -5.1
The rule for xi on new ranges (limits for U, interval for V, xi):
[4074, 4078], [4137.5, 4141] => 1.4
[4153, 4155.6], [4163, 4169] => 5.8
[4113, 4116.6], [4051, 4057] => 6.0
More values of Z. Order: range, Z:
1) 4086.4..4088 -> -0.011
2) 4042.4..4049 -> 0.009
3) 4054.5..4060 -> -0.002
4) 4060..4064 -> -0.038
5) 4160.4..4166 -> 0.014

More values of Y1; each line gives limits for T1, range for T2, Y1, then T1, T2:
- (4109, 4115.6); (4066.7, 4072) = 1.9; 11.4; 13.3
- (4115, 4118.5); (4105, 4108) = 2.2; 11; 8.8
